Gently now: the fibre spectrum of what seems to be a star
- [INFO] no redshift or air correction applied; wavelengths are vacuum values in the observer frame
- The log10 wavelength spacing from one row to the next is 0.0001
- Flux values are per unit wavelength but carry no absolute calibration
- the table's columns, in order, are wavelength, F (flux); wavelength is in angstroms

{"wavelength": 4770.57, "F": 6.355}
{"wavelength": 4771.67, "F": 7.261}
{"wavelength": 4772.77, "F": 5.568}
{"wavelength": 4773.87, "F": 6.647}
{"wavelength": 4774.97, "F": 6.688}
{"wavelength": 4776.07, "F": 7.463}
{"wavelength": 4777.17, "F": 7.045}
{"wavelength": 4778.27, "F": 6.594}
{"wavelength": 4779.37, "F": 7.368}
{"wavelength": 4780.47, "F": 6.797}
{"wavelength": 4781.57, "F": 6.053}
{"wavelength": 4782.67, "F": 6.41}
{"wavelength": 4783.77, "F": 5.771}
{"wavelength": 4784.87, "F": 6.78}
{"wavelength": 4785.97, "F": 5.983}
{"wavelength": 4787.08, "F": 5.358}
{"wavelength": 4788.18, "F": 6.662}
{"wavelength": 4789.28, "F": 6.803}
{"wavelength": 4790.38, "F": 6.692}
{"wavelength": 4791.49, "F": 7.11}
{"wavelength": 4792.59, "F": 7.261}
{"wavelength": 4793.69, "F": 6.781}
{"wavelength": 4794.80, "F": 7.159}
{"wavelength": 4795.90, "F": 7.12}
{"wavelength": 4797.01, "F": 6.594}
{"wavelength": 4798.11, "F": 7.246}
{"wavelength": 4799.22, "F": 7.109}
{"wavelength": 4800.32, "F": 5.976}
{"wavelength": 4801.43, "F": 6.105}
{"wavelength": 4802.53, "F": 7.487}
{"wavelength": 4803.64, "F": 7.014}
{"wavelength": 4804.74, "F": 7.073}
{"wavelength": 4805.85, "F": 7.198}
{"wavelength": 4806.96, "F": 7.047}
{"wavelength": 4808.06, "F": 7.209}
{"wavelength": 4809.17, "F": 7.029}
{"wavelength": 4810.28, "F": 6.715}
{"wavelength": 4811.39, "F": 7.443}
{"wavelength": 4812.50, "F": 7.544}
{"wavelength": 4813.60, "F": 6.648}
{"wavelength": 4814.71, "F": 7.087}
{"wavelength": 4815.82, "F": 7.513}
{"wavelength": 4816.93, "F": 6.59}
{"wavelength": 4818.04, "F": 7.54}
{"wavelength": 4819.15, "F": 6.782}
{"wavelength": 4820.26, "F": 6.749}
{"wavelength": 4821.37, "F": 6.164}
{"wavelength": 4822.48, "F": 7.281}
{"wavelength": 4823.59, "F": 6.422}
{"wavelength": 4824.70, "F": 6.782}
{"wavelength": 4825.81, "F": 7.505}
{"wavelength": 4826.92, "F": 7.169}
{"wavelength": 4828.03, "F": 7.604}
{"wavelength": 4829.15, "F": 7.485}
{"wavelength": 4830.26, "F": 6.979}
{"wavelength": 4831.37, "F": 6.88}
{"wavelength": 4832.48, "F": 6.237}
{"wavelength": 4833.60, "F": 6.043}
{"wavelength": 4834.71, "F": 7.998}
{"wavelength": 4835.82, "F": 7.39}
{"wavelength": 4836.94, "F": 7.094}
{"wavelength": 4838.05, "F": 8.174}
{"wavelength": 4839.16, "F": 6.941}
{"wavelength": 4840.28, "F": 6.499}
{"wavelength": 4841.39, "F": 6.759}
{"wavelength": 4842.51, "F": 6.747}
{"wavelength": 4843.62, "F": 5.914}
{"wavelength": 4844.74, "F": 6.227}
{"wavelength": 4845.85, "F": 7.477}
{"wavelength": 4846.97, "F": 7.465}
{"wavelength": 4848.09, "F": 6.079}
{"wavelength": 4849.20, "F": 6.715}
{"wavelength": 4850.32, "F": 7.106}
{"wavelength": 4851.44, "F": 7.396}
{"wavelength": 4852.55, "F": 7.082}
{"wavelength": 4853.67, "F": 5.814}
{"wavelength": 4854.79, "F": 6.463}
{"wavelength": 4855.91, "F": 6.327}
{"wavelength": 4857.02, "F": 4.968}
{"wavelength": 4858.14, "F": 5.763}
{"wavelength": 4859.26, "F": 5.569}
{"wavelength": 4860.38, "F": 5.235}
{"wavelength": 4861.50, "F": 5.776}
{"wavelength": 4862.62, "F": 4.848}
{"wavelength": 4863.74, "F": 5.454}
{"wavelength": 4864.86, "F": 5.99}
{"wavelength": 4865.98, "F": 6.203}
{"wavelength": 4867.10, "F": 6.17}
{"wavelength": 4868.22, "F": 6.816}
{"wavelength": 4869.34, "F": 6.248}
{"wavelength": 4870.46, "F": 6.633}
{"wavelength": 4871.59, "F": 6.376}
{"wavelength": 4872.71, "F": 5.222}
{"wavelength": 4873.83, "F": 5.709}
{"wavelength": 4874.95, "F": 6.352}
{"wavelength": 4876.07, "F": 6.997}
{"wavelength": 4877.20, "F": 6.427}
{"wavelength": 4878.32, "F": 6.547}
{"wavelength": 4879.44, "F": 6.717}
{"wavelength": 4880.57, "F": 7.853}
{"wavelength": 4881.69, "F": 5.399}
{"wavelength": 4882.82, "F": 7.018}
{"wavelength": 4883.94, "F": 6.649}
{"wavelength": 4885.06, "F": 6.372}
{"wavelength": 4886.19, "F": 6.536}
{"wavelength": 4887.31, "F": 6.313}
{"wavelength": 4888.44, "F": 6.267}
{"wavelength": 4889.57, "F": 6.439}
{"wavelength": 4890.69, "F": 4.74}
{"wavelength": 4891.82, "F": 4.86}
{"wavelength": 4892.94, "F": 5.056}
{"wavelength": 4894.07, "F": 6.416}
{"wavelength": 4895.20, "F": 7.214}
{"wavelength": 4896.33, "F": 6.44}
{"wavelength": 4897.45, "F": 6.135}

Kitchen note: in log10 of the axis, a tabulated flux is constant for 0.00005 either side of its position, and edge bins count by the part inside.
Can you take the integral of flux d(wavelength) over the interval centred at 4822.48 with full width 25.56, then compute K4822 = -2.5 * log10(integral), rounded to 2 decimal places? -5.63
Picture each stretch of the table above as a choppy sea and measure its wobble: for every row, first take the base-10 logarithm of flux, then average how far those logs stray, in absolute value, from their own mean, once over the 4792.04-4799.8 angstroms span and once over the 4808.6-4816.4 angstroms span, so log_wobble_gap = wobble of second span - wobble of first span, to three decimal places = 0.006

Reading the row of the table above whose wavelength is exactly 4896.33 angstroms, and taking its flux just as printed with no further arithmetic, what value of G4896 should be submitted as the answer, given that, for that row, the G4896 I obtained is 6.44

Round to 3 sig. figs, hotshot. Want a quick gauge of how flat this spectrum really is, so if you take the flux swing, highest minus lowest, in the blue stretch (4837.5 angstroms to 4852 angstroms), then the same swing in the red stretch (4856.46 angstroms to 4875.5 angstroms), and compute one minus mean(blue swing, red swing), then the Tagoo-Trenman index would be -1.11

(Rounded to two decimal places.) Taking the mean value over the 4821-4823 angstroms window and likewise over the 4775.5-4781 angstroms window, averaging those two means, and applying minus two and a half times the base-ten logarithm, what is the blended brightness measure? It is -2.10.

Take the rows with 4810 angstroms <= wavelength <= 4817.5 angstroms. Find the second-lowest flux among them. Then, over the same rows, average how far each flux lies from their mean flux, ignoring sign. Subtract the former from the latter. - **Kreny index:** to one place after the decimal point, -6.3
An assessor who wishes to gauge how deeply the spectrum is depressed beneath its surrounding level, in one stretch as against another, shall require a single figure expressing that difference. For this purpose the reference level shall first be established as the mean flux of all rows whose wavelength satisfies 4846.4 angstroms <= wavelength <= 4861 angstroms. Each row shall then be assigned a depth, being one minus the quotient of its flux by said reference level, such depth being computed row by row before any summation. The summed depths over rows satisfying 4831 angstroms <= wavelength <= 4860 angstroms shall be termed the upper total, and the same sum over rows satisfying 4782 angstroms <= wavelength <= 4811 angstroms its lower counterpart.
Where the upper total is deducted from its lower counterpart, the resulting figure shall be -0.4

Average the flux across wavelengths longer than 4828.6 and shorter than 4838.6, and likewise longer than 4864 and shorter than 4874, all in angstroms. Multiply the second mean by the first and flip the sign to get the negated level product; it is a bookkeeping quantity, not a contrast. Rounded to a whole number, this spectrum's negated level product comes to -44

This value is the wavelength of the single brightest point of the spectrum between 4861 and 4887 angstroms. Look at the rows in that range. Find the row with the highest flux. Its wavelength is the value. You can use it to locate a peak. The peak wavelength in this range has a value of 4880.57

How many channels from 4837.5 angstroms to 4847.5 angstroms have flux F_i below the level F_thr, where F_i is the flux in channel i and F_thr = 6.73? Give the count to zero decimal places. 3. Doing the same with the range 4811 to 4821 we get 2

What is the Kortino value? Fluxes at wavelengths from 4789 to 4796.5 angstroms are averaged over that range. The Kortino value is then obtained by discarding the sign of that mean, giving 6.99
